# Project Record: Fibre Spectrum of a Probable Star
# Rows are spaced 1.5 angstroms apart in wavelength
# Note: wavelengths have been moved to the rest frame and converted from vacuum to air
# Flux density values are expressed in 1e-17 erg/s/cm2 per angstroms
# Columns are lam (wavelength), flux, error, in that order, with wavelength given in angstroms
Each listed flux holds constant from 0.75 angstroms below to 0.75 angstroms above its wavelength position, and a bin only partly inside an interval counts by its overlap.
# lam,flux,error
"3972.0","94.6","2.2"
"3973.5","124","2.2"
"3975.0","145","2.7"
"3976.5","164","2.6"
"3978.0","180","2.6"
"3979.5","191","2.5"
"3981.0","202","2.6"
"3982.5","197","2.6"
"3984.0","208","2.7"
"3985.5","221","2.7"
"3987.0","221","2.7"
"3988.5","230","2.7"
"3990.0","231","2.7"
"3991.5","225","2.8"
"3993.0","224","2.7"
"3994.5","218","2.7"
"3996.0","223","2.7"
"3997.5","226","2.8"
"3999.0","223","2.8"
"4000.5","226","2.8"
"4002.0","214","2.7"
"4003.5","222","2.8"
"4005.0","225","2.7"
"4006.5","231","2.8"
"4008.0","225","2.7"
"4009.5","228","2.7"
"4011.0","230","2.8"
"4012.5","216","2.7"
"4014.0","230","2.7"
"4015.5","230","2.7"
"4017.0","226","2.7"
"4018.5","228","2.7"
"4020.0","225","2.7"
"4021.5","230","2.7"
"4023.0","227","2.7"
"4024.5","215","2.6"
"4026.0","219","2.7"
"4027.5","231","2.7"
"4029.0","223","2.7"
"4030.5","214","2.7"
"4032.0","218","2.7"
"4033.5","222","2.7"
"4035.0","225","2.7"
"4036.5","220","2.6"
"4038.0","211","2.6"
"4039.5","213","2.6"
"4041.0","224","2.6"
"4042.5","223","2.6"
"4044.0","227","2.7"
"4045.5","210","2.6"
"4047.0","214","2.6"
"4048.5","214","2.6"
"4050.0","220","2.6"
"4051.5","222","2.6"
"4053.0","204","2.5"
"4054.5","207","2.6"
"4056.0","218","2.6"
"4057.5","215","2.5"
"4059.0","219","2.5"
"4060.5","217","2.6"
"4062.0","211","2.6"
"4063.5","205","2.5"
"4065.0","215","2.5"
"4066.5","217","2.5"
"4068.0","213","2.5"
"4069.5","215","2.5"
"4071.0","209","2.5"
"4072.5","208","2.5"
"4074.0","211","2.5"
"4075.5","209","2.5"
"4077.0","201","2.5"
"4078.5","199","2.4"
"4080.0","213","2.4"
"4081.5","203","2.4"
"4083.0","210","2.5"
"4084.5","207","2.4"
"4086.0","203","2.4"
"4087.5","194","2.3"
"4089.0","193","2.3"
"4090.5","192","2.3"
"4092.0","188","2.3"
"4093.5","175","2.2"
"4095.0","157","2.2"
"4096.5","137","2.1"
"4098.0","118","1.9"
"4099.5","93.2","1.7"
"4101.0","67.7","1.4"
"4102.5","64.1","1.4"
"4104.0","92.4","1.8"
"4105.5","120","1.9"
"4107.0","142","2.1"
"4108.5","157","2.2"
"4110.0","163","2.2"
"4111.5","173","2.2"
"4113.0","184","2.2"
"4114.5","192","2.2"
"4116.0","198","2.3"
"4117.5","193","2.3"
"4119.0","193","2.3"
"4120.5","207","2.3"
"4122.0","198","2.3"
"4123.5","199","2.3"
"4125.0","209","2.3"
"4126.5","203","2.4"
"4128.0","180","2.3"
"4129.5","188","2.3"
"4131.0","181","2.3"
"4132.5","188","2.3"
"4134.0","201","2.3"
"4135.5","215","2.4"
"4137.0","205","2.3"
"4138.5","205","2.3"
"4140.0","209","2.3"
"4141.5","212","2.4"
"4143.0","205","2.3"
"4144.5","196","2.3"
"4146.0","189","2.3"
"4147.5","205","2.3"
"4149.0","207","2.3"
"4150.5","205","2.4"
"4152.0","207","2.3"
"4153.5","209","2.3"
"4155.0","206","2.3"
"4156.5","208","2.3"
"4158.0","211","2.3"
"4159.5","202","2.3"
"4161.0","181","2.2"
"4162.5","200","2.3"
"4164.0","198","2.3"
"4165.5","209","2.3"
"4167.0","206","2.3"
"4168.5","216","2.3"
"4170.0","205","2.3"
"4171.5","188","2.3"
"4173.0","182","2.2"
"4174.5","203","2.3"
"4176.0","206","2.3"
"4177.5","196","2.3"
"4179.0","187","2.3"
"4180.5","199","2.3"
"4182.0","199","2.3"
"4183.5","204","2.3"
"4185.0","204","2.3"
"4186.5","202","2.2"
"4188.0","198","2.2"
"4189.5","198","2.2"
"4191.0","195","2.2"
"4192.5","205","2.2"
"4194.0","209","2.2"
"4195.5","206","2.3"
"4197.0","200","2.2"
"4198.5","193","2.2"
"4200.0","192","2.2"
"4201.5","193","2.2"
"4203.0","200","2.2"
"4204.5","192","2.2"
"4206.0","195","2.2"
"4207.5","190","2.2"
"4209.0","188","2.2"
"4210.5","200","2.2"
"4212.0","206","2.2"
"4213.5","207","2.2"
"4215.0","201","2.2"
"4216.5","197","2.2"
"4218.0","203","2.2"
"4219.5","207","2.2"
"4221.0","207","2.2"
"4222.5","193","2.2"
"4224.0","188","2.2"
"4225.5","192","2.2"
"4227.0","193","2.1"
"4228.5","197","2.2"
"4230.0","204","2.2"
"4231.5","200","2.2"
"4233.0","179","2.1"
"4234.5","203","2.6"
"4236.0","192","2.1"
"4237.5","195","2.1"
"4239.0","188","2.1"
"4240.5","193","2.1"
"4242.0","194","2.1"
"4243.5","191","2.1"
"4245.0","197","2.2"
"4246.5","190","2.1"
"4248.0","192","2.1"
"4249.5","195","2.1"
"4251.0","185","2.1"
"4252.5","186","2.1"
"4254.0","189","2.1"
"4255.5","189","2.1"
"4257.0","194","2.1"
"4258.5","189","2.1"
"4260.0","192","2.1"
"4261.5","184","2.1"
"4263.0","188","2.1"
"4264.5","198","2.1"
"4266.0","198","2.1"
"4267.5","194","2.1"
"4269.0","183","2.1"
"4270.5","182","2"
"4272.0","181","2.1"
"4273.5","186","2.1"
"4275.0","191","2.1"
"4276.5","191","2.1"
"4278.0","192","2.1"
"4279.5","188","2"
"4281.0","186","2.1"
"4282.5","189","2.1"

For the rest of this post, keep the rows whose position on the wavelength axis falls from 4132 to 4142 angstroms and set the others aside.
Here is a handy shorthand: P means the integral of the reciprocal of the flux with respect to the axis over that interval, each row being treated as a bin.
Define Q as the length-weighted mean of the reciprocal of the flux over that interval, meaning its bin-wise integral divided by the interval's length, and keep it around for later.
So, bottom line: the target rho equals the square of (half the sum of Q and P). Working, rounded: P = 0.049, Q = 0.0049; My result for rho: 0.0007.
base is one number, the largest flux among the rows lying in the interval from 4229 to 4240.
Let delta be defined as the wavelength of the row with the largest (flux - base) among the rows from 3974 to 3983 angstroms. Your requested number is 3981.0 angstroms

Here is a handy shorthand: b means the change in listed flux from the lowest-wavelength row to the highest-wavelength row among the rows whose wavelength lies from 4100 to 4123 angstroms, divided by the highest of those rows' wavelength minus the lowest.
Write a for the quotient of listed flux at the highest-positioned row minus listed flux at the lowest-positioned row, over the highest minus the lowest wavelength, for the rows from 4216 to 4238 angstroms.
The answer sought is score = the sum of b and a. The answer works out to 6.1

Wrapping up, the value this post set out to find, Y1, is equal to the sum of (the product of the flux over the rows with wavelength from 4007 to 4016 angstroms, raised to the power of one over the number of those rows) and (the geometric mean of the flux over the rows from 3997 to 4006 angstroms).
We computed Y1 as 449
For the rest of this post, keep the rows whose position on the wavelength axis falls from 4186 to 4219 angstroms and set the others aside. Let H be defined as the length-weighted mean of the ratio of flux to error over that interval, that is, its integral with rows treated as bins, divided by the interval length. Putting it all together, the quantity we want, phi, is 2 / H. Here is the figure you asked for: 0.0222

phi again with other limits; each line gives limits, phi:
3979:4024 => 0.0244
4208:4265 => 0.0222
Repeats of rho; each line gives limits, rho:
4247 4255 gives 0.0006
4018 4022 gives 0.0001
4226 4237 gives 0.0009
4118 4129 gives 0.0009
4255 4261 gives 0.0003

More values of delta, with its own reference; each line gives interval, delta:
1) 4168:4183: 4168.5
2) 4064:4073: 4066.5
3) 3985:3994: 3990.0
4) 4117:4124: 4120.5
